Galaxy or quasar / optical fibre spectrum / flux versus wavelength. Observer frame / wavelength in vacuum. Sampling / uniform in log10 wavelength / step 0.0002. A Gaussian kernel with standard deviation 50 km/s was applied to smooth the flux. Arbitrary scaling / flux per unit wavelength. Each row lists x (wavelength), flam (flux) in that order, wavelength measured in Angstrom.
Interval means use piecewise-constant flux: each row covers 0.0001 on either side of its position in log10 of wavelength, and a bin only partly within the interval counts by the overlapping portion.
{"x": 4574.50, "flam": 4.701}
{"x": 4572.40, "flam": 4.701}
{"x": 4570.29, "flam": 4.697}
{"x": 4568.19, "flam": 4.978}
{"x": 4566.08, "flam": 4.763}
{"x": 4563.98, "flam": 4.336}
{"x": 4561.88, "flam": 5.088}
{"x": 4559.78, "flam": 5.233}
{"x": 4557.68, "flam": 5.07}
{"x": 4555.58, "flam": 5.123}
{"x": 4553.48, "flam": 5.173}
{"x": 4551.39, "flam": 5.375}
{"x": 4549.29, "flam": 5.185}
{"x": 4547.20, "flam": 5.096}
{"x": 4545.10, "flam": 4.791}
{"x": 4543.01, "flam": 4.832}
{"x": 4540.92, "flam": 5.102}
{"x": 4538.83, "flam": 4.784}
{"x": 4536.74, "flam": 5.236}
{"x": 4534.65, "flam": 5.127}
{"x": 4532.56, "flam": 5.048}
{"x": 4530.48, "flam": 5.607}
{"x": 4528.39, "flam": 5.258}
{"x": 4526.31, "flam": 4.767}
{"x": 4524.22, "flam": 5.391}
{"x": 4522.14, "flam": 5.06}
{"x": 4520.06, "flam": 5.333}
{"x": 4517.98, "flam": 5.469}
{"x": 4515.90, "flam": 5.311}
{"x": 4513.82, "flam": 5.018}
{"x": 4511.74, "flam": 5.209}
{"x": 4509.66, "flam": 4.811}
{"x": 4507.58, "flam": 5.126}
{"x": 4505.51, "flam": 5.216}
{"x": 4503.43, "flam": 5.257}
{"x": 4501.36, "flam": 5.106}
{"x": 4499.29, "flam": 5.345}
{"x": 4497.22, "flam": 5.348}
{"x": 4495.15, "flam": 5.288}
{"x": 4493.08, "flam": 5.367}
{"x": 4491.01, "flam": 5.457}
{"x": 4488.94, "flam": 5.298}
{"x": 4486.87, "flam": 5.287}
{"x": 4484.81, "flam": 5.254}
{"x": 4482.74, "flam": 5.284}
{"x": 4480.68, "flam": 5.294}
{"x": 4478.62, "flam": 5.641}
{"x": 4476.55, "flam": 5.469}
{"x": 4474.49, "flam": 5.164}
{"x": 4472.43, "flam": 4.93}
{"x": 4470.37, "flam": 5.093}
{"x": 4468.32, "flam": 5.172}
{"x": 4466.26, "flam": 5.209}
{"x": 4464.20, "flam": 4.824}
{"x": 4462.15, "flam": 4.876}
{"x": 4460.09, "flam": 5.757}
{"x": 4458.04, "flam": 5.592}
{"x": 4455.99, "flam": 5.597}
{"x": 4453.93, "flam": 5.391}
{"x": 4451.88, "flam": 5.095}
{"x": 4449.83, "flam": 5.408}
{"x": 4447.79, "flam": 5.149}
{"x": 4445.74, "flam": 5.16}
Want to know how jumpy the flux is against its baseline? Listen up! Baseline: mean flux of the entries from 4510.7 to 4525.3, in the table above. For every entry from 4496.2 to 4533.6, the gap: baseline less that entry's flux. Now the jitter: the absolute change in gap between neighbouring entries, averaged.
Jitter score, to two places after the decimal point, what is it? 0.27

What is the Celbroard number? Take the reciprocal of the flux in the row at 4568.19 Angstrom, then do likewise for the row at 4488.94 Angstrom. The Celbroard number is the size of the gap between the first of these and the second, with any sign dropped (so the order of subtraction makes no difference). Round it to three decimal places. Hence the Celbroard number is 0.012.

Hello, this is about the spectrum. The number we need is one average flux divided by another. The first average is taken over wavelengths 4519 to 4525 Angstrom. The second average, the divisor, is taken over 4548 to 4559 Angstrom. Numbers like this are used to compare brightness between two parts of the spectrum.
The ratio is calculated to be 1.015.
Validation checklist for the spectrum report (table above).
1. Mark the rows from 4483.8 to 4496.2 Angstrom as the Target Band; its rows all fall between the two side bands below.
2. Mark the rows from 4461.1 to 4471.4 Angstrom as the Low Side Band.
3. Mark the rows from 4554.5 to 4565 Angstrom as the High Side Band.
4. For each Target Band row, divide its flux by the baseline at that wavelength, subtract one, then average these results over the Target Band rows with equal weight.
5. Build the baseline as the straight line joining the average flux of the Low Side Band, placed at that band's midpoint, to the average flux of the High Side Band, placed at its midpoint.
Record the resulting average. 0.061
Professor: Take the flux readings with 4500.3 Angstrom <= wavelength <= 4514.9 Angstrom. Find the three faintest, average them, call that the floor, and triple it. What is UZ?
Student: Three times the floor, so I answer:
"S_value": 14.9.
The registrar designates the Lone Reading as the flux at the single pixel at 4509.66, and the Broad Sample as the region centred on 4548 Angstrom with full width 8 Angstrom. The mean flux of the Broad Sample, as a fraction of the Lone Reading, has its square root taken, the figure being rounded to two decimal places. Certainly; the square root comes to 1.03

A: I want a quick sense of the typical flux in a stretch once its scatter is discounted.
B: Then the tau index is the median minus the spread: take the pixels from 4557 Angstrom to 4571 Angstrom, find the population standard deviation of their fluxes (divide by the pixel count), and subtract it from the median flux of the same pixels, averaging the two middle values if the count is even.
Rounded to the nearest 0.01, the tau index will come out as 4.70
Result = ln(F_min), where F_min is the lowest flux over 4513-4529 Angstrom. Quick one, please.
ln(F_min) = 1.56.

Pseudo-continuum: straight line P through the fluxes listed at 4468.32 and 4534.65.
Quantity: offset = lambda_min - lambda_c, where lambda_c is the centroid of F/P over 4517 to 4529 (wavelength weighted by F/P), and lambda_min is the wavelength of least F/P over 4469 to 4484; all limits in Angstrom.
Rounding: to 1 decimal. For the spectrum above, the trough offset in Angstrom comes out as -50.7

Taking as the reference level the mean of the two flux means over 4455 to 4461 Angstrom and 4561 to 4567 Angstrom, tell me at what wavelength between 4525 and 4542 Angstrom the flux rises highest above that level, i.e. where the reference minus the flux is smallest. 4530.48 Angstrom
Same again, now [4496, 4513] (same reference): 4497.22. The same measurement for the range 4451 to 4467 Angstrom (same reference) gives 4460.09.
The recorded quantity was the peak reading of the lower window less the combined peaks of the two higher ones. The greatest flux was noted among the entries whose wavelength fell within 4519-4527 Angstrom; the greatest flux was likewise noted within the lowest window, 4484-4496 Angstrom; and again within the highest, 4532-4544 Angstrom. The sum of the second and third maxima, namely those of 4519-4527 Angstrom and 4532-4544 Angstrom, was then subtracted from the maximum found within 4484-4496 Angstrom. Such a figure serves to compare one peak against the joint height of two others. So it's -5.17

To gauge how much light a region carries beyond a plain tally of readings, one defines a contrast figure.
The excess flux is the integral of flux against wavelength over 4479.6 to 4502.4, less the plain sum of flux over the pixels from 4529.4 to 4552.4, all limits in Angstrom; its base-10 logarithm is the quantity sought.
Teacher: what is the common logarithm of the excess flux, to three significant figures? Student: 1.81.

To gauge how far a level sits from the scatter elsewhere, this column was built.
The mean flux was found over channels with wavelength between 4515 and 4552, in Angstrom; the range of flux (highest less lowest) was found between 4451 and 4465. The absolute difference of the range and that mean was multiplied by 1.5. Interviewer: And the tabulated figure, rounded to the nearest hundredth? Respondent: 6.33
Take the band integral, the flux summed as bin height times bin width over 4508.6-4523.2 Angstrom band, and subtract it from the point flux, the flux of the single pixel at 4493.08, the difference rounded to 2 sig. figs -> -70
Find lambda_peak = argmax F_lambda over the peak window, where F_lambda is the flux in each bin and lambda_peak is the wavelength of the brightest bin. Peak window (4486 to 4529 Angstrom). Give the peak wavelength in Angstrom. 4517.98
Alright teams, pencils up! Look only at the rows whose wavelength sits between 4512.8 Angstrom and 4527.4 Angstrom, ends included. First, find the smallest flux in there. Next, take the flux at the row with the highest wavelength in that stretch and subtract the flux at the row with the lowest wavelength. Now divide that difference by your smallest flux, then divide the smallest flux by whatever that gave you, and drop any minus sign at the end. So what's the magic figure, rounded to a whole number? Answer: 91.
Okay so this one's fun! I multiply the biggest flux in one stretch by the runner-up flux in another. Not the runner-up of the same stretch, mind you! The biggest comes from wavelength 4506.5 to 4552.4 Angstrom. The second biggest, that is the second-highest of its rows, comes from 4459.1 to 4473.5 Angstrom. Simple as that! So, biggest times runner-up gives 29.2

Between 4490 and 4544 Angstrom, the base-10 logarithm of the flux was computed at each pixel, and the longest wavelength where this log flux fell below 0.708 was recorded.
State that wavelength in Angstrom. 4543.01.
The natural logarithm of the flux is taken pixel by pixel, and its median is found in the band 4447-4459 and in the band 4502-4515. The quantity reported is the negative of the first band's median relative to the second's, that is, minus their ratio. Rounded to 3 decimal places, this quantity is -1.027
